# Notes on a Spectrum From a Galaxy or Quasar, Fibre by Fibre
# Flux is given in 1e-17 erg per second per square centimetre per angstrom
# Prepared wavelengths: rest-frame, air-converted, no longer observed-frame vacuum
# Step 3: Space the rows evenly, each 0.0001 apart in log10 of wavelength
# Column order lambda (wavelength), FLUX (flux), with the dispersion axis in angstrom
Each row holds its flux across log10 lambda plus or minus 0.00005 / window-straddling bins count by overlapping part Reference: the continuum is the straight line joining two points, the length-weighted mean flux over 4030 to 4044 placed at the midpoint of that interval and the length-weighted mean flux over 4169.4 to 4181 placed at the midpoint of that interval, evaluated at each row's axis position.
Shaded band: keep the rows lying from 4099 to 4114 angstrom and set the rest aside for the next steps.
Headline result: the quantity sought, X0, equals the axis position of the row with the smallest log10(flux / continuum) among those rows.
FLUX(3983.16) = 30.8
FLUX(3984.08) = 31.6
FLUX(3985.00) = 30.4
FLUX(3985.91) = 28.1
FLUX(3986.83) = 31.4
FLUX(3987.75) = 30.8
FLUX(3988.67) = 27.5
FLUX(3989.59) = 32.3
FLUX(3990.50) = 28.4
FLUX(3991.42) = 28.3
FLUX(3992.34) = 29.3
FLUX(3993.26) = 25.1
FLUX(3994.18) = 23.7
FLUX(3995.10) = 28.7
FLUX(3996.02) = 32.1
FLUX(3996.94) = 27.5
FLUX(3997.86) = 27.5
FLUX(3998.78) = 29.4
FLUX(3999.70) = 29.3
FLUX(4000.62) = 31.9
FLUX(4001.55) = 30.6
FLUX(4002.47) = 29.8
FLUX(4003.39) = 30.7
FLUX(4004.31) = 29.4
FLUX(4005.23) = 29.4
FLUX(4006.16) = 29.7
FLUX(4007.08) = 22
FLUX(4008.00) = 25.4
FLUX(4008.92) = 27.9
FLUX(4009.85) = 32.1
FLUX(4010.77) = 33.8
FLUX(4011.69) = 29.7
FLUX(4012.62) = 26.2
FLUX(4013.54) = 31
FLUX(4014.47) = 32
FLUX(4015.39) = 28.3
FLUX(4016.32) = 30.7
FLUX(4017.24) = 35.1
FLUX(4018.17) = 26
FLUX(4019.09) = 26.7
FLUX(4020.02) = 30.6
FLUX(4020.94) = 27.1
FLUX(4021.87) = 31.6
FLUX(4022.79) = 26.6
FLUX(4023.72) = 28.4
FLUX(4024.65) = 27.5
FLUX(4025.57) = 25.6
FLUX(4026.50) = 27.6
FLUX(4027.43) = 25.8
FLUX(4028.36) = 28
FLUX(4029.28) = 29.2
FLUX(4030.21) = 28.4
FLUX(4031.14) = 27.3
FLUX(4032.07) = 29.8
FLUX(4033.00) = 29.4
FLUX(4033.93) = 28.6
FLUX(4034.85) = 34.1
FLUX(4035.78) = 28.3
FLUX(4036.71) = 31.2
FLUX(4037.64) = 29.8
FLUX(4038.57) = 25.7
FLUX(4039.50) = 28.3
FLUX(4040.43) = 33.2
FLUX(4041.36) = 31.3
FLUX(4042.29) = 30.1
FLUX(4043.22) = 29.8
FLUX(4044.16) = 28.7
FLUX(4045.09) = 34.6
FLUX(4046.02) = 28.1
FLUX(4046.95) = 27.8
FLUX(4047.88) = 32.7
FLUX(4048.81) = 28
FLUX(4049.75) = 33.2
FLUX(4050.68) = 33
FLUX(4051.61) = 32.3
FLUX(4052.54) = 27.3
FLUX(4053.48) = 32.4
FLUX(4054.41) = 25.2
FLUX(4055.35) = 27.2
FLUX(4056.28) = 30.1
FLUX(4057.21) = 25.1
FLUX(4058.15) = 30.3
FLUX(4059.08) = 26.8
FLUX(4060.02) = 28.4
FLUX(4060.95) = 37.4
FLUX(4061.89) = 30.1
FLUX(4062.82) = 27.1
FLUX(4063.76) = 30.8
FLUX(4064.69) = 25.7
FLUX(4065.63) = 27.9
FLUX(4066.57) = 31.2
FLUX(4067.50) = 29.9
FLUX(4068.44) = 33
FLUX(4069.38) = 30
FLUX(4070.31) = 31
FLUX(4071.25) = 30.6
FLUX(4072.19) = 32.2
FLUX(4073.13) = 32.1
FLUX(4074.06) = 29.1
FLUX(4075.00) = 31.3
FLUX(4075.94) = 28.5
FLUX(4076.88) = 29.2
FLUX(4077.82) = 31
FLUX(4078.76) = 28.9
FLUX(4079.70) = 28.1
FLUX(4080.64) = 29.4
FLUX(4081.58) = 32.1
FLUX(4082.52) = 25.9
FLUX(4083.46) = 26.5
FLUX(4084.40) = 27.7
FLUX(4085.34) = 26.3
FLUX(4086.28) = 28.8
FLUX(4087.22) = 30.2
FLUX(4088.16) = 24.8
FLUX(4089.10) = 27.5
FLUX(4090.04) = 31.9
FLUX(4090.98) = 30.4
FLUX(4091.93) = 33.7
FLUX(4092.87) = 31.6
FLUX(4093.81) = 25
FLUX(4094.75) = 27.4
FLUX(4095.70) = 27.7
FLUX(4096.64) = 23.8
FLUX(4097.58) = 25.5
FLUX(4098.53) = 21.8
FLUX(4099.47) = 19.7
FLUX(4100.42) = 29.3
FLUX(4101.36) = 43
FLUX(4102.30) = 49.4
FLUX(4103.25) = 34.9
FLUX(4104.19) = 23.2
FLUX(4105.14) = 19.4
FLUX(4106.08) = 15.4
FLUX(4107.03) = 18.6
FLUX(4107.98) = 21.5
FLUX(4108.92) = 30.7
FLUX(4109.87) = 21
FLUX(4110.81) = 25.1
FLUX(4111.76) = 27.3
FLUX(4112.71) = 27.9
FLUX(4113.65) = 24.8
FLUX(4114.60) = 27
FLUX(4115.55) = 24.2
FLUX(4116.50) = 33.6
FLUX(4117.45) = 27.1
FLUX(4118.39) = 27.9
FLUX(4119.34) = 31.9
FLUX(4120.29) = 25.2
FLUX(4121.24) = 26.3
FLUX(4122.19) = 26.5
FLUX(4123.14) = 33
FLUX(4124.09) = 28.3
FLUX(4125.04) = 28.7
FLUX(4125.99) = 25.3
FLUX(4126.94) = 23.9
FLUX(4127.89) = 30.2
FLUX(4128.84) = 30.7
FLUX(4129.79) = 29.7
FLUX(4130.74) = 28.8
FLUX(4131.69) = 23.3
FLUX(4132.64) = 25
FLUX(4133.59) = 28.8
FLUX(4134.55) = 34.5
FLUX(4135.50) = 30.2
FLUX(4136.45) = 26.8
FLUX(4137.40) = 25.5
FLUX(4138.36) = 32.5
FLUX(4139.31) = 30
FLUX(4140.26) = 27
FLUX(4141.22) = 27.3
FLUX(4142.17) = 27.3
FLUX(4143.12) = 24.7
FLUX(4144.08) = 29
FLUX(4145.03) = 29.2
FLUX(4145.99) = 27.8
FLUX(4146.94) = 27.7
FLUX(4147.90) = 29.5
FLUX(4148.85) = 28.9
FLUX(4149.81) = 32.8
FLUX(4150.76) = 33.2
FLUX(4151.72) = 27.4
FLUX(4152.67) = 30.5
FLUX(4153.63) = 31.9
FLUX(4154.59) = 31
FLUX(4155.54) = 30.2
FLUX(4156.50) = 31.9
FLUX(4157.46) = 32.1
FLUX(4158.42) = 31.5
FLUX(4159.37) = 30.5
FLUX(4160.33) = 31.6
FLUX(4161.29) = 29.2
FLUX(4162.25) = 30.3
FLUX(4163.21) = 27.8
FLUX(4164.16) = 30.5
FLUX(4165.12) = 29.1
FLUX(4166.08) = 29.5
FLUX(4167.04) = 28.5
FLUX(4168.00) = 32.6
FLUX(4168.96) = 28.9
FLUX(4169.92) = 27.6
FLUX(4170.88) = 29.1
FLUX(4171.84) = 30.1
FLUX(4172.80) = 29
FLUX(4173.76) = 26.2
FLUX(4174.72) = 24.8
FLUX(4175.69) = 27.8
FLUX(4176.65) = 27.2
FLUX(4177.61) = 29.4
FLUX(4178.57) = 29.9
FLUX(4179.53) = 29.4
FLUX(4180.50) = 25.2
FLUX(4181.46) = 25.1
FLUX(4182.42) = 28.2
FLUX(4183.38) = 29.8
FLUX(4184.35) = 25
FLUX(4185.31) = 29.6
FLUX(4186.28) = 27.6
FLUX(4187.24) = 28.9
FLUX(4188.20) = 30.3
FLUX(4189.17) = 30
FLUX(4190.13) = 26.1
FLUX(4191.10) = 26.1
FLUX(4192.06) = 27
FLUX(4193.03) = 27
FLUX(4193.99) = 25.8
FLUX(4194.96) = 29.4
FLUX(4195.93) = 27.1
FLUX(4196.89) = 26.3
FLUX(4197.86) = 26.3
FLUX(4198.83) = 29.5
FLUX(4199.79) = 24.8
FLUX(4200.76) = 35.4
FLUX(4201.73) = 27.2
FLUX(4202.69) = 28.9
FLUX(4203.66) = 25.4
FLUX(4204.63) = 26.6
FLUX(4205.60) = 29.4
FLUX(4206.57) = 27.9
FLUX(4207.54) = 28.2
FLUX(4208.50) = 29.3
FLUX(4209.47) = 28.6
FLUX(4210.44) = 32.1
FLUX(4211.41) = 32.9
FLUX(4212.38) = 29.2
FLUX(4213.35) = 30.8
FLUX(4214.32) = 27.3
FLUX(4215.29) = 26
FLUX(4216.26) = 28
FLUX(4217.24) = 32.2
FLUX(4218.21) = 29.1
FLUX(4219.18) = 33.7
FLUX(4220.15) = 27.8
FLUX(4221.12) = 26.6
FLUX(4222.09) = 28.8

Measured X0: 4106.08 angstrom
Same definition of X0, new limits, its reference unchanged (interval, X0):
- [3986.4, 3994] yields 3993.26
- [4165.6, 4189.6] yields 4174.72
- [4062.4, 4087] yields 4064.69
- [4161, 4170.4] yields 4169.92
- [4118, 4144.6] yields 4131.69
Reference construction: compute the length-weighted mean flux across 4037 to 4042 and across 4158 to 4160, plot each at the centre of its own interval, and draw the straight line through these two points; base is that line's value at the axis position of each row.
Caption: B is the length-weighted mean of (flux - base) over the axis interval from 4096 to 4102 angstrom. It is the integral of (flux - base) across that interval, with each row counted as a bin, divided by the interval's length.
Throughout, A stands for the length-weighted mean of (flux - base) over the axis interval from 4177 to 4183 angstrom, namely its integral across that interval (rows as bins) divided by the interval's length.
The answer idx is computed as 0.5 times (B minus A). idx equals 0.4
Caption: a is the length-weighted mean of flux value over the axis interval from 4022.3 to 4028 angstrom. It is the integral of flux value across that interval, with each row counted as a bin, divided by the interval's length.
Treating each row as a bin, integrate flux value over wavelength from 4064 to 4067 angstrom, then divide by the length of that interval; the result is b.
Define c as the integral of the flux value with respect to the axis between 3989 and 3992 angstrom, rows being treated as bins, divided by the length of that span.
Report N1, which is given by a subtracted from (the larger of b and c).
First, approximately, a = 27.0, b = 28.4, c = 30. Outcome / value 2.7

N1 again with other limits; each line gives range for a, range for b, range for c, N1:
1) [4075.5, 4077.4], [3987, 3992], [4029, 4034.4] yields 0.7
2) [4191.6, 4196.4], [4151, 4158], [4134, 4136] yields 4.9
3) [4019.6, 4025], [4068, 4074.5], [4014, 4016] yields 2.5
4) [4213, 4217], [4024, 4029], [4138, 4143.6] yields -0.1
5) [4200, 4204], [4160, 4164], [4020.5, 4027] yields 0.7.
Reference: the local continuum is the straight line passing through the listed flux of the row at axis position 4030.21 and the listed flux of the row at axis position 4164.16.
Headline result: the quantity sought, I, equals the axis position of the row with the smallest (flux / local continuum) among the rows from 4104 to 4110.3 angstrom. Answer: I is 4106.08 angstrom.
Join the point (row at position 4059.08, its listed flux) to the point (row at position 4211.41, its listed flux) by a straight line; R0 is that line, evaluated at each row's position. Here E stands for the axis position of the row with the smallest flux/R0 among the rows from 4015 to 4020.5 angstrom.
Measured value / 4018.17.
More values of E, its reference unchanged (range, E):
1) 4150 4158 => 4151.72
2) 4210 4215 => 4214.32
